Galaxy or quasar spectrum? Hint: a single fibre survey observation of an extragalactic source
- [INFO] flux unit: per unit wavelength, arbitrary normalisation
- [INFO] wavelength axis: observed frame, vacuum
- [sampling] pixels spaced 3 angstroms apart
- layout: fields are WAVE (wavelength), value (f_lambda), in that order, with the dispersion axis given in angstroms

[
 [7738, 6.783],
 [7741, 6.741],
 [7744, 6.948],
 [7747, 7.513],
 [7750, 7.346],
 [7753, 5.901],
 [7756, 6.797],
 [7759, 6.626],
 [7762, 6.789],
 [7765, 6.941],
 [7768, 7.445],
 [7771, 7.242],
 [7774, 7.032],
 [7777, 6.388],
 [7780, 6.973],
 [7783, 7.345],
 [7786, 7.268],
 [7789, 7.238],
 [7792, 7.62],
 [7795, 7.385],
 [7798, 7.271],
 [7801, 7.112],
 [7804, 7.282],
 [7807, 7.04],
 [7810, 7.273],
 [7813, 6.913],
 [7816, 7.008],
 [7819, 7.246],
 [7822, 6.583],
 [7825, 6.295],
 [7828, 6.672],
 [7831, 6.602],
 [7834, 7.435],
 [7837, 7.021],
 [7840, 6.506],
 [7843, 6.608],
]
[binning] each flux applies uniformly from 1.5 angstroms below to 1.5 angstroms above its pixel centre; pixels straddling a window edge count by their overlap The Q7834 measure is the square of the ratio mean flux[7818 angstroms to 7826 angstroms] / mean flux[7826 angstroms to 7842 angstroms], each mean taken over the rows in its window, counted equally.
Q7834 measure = 0.96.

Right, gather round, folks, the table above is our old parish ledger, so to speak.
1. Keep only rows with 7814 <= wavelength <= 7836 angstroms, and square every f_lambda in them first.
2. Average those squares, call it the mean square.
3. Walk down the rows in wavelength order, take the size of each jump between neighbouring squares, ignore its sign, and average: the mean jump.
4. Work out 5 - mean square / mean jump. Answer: -3.3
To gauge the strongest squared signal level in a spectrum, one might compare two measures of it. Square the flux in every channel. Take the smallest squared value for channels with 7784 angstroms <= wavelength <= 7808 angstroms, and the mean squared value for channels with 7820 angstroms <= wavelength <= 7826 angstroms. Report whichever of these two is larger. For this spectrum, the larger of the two 50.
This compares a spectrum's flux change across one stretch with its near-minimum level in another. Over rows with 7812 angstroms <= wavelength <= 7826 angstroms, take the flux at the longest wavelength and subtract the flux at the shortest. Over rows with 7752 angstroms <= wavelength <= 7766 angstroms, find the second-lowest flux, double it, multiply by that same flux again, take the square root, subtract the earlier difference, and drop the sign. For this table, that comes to 10.0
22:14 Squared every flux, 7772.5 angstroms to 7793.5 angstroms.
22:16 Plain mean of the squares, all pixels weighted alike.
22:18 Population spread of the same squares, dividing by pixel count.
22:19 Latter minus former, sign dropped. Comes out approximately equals 45.9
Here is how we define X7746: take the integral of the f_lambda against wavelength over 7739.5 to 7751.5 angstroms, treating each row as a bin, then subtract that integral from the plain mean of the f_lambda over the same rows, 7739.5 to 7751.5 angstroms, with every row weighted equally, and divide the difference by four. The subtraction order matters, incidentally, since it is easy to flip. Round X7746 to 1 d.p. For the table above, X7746 -19.6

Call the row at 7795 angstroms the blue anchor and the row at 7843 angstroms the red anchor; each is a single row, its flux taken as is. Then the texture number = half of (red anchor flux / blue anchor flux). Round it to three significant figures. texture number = 0.447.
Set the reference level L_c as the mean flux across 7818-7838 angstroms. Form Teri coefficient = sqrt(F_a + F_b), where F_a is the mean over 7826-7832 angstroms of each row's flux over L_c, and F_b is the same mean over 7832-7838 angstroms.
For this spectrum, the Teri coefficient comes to 1.42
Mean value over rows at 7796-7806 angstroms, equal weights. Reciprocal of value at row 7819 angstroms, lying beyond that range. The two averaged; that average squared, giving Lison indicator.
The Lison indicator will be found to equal 13.5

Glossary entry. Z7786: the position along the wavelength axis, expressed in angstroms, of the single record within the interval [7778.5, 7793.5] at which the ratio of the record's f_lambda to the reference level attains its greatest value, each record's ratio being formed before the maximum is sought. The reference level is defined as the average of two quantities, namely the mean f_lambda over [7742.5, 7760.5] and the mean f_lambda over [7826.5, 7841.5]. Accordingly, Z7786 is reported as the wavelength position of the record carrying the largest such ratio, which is 7792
